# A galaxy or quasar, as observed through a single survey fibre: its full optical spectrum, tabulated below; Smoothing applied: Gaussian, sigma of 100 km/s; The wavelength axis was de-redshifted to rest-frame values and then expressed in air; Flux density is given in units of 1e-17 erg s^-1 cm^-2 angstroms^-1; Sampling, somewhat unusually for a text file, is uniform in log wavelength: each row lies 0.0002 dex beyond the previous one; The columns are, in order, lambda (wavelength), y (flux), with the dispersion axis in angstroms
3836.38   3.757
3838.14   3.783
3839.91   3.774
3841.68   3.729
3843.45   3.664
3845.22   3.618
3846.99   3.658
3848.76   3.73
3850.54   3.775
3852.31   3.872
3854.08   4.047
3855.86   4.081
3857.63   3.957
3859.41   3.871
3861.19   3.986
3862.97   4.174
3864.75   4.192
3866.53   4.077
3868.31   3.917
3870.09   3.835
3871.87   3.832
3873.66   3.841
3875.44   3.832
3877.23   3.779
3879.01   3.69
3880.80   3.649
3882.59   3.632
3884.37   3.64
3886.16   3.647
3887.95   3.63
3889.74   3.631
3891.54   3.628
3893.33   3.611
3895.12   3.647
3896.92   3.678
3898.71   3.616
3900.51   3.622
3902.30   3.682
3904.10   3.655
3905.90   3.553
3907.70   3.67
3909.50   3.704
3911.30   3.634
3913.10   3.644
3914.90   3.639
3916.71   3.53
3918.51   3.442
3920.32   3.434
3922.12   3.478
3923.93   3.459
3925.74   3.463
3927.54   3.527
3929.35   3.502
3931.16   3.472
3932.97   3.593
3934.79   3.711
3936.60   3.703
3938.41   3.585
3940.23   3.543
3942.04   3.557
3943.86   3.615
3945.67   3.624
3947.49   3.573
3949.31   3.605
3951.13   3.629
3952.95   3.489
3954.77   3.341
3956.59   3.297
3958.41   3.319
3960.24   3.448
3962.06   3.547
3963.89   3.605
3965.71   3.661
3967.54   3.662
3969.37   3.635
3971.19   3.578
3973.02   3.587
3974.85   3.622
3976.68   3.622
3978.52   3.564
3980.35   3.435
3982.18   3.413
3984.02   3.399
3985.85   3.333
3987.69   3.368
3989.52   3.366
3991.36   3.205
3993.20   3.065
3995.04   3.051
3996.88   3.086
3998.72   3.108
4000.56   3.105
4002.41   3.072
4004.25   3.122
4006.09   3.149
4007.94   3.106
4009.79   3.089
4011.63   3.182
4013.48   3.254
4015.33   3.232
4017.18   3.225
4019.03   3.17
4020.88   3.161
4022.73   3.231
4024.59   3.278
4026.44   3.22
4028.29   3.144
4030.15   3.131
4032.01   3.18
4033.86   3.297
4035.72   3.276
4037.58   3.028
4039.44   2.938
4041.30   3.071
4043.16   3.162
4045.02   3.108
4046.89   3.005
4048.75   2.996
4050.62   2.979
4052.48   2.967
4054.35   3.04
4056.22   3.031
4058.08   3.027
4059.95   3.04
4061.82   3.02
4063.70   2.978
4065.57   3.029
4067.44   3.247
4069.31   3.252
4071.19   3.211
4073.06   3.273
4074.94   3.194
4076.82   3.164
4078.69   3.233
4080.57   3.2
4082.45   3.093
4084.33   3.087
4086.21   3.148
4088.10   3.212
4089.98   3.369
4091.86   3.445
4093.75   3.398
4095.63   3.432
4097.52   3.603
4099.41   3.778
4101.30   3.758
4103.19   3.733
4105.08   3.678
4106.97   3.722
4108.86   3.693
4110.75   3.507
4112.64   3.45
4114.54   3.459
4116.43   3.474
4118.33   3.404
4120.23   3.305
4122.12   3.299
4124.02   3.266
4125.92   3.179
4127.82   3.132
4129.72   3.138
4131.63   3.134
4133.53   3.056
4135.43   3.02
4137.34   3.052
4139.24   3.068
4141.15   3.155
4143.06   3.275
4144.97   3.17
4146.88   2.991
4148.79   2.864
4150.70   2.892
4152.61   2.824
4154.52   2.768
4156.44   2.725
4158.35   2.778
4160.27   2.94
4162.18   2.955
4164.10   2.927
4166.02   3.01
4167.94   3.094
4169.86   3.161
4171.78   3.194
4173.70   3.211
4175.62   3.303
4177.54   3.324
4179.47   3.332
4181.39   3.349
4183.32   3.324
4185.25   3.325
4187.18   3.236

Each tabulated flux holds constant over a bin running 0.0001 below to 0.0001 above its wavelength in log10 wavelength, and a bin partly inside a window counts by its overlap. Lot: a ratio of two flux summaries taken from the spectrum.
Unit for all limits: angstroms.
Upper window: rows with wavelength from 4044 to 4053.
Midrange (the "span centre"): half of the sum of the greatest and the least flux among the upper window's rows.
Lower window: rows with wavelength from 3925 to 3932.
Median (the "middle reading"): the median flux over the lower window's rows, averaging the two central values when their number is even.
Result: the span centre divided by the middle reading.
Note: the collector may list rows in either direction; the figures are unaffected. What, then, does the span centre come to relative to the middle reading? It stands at 0.87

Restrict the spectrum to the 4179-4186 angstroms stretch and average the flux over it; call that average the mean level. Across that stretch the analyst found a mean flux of 3.33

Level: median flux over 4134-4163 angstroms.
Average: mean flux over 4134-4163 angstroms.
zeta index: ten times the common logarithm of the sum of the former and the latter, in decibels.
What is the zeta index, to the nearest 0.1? 7.7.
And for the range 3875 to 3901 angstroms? 8.6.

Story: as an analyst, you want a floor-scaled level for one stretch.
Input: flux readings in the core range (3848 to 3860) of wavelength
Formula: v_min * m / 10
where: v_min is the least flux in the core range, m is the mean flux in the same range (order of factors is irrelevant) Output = 1.5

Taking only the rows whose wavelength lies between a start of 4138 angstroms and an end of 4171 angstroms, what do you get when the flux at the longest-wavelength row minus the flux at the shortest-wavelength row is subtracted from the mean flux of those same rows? 2.88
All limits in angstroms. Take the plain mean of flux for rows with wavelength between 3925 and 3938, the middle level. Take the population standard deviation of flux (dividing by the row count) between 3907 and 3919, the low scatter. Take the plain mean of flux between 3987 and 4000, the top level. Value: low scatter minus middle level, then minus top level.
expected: -6.7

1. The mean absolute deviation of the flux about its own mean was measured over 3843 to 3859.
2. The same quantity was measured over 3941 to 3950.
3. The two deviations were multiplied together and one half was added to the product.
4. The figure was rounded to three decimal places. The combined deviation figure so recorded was 0.504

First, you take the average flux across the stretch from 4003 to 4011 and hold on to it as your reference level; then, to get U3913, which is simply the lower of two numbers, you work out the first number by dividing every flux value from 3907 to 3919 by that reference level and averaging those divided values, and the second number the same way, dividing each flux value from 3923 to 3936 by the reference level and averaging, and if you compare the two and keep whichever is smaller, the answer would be 1.133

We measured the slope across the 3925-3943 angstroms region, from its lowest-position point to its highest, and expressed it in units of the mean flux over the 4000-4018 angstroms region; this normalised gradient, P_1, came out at 0.0018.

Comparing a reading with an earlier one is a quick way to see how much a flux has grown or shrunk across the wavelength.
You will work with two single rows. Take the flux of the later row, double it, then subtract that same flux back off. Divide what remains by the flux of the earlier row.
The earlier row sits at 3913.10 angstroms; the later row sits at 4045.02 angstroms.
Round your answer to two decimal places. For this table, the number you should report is 0.85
